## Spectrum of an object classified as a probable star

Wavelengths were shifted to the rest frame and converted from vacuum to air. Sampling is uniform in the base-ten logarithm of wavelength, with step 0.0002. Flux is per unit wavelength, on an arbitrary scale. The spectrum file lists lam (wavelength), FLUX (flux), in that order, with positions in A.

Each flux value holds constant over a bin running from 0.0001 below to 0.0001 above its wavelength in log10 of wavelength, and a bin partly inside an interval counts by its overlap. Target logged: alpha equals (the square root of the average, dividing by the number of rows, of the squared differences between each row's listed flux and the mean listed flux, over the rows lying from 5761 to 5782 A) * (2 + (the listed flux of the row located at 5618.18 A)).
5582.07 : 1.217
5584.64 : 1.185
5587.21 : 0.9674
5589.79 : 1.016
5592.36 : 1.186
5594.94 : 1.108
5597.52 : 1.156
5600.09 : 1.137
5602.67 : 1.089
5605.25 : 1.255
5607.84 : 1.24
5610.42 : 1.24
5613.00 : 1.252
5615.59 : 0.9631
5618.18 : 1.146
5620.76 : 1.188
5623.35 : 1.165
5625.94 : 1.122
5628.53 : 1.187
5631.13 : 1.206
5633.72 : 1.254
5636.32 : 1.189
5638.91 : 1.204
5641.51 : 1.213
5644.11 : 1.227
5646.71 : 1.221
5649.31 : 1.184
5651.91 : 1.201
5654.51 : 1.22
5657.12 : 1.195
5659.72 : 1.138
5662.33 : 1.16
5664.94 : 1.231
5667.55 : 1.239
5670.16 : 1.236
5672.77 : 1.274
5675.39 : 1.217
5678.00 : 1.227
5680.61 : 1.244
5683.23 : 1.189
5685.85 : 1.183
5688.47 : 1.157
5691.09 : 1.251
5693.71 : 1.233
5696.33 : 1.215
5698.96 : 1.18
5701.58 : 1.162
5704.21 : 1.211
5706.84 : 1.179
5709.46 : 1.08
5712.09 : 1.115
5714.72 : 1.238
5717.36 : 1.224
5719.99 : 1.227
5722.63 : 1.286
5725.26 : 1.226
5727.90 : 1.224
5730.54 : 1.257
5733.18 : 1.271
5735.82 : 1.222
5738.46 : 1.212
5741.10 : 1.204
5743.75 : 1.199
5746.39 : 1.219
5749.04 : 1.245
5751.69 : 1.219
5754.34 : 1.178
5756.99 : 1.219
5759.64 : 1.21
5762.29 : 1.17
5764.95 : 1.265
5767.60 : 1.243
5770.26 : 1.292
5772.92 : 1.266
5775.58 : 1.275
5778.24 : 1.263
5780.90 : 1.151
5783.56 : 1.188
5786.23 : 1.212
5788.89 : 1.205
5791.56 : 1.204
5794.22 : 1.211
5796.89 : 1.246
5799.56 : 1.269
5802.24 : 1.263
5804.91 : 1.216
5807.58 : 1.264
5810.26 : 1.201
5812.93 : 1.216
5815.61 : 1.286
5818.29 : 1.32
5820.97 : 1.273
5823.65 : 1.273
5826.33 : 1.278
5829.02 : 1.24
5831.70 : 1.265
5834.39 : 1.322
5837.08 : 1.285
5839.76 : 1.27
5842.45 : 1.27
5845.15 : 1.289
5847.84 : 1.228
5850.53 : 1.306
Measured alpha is 0.152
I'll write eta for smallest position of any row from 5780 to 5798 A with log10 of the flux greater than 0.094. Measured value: 5796.89 A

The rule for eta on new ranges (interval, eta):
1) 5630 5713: 5633.72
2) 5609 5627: 5613.00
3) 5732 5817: 5733.18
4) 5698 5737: 5722.63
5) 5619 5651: 5633.72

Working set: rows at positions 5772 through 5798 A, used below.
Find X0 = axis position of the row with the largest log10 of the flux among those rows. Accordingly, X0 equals 5775.58 A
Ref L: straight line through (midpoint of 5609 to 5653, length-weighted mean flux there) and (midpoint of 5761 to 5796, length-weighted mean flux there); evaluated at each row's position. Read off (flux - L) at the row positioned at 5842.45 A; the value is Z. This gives 0.03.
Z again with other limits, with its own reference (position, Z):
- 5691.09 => 0.05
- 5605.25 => 0.08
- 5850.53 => 0.06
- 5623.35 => -0.02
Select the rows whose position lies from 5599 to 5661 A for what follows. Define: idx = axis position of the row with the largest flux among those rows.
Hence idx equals 5605.25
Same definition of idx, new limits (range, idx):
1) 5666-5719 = 5672.77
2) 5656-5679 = 5672.77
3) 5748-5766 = 5764.95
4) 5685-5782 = 5770.26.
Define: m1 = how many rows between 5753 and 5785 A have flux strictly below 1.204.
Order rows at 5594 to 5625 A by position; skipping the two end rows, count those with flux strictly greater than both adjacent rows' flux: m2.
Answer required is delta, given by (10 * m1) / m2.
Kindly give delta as 10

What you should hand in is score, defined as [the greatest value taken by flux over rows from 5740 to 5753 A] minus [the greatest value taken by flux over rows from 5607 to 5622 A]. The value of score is -0.007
